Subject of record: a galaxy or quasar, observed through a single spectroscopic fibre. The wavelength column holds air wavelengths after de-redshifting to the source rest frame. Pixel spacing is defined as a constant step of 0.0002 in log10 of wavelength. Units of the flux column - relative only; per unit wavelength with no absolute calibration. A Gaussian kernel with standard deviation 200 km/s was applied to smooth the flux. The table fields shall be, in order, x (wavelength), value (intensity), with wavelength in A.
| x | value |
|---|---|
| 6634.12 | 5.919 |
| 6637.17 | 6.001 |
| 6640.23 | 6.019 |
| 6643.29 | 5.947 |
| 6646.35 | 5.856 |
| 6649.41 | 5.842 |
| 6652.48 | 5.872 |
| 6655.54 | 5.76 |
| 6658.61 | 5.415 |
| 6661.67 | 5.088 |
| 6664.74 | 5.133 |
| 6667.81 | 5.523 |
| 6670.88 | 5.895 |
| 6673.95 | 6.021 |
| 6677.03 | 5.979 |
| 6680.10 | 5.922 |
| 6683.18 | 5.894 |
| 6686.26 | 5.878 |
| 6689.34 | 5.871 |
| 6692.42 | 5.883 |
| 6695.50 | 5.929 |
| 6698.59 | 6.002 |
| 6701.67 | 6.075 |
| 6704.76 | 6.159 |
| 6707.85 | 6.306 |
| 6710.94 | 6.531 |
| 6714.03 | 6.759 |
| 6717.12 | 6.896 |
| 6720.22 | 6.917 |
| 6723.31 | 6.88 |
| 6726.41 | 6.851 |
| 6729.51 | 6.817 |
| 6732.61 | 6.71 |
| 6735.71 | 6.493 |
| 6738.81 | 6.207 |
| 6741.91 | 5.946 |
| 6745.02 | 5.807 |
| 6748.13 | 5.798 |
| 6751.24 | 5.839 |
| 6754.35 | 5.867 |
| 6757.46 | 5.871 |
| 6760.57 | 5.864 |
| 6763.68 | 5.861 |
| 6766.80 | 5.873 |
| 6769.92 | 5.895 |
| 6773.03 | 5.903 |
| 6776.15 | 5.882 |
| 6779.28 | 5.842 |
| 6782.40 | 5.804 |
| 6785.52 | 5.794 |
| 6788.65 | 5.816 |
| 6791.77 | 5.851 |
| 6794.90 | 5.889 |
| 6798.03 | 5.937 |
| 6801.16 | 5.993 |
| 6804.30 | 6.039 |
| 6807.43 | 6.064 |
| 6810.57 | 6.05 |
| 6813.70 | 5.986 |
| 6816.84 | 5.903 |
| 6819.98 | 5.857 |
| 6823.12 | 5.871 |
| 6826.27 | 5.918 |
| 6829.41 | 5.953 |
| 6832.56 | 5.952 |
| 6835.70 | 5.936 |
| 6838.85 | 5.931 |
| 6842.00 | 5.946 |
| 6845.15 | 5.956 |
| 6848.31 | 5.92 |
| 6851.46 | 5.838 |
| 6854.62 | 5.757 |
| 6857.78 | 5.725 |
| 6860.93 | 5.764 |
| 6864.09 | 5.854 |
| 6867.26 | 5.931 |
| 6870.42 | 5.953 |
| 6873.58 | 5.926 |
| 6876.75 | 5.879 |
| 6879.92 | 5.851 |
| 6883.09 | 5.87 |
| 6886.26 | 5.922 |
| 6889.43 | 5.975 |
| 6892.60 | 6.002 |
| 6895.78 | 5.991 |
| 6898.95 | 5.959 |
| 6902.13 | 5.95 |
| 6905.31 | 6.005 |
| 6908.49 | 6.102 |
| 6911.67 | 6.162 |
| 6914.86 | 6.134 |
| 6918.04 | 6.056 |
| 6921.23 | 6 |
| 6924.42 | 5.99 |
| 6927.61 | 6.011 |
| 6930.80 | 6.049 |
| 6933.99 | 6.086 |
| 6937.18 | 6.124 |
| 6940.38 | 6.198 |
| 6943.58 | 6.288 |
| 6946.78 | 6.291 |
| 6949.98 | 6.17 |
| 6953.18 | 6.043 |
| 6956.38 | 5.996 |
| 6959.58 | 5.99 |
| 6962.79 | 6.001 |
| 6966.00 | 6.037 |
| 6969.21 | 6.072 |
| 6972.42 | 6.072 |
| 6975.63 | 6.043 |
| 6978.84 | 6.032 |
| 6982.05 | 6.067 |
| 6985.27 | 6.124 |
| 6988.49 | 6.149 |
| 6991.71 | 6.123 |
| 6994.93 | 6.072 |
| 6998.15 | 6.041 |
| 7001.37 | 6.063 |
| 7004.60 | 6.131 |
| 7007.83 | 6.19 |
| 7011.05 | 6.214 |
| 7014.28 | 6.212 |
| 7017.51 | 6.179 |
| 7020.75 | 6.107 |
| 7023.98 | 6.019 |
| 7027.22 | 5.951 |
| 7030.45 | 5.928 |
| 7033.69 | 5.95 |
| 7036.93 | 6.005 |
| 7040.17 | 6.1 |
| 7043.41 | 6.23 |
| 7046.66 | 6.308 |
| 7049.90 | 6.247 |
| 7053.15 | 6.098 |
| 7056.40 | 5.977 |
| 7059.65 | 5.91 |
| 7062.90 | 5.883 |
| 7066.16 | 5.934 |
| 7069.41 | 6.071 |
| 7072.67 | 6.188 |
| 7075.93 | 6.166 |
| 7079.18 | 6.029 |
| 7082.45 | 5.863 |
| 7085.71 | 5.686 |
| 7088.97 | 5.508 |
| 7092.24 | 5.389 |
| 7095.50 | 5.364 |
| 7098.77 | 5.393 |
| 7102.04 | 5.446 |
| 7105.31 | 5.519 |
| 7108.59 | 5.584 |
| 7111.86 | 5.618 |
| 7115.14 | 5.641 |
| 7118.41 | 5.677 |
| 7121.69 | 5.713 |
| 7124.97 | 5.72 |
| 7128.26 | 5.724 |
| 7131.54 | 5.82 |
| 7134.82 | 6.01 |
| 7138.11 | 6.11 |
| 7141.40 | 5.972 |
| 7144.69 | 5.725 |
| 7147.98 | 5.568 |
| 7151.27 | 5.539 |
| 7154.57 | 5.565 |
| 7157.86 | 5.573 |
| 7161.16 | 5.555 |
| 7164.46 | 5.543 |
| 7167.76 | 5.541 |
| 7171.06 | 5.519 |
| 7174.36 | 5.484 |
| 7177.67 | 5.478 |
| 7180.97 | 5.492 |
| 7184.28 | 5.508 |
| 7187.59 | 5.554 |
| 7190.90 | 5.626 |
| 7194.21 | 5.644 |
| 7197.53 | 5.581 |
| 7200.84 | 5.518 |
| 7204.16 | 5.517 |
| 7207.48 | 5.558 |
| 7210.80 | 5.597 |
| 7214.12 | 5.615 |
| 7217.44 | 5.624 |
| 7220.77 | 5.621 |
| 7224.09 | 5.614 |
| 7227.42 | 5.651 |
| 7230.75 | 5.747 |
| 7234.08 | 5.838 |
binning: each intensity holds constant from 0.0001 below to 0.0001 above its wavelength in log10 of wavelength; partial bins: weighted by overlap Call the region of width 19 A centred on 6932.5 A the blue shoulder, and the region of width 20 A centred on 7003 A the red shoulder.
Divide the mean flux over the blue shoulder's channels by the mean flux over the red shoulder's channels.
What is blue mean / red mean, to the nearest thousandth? 0.993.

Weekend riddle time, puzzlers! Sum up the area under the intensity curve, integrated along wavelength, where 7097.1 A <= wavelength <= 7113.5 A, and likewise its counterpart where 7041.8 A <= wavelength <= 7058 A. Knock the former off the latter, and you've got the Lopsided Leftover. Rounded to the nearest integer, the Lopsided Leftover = 10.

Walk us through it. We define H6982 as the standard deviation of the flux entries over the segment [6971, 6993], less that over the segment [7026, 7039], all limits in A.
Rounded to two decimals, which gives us 0.01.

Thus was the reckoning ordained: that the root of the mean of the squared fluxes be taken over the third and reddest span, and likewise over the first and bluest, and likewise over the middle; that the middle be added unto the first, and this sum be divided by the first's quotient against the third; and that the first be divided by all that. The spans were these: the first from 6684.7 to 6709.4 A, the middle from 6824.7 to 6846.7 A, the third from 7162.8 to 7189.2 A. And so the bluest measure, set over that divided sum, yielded 0.55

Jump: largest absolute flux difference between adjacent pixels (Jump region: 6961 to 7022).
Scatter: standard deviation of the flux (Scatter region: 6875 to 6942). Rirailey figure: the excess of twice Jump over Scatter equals 0.05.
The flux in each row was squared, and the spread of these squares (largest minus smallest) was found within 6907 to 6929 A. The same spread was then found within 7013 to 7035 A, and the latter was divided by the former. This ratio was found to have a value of 1.6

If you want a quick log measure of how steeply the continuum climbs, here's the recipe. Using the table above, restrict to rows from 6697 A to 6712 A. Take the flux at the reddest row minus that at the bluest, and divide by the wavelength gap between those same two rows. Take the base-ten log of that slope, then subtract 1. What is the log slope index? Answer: -2.4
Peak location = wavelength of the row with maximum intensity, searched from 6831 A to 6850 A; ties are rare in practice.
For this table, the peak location 6845.15 A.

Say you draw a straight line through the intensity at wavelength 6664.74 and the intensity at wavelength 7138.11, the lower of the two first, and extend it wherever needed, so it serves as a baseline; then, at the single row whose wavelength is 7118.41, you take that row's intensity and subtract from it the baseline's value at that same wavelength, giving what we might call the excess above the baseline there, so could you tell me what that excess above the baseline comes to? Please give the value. -0.39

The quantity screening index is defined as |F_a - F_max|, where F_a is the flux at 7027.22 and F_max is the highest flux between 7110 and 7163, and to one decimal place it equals 0.2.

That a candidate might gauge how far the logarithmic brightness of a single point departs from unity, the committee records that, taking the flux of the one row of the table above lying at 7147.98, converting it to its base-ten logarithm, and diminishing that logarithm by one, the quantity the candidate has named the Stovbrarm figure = -0.25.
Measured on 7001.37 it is -0.22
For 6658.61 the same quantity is -0.27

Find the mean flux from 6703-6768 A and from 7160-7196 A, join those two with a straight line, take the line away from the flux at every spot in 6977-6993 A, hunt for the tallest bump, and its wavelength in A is 6988.49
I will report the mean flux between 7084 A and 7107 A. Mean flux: 5.5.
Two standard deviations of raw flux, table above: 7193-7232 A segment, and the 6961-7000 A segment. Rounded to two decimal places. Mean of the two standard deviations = 0.05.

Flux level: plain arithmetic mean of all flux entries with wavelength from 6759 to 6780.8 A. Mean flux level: 5.87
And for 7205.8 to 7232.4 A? 5.63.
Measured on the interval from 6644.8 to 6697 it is 5.75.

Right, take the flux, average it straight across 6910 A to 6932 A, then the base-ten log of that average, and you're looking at 0.782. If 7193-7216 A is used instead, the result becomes 0.746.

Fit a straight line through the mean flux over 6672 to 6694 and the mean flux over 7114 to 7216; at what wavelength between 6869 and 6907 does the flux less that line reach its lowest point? 6879.92 A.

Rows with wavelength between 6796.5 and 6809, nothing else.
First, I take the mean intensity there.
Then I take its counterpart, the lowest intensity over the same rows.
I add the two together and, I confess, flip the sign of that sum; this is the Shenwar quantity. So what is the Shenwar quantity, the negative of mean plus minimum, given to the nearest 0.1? -11.9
